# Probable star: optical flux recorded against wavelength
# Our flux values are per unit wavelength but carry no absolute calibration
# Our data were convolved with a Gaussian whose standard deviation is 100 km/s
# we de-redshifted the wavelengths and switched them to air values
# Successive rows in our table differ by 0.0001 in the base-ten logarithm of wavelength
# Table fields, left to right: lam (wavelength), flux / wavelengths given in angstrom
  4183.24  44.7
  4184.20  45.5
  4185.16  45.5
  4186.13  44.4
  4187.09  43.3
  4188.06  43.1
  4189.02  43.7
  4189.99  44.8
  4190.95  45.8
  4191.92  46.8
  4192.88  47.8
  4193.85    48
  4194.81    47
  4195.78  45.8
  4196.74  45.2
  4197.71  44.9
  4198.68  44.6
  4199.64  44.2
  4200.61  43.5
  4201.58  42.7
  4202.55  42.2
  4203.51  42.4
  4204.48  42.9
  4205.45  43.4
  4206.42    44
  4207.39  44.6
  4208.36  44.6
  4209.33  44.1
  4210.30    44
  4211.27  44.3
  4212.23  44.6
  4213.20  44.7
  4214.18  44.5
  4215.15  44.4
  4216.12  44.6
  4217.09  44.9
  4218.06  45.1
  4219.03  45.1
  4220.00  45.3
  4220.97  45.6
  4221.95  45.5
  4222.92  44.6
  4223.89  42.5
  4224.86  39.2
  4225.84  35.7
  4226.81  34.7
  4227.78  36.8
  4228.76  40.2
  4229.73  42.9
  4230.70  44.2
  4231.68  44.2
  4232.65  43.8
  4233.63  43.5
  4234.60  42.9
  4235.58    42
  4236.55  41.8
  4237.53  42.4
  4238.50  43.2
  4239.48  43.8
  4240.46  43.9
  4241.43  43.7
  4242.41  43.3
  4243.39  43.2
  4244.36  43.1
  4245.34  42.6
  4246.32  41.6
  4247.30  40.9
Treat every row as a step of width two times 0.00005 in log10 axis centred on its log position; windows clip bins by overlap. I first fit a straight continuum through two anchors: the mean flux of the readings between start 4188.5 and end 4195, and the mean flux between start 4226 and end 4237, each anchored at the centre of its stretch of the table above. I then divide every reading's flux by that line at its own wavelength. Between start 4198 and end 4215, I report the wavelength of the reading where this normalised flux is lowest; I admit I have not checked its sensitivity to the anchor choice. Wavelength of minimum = 4202.55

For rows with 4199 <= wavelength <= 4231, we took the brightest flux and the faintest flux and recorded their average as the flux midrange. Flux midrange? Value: 40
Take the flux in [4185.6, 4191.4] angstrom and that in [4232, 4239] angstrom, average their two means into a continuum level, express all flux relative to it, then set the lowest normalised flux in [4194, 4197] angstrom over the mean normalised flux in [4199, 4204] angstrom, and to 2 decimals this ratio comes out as 1.05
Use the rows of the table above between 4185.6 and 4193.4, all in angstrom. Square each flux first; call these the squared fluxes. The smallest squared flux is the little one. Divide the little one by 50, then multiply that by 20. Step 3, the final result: 743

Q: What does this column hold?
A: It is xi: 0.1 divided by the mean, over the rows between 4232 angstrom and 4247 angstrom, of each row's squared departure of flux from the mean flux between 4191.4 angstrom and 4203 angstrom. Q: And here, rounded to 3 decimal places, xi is 0.018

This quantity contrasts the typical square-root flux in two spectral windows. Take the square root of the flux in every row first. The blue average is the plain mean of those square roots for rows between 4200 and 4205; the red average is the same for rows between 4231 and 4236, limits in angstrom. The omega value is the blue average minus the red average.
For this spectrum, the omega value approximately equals -0.04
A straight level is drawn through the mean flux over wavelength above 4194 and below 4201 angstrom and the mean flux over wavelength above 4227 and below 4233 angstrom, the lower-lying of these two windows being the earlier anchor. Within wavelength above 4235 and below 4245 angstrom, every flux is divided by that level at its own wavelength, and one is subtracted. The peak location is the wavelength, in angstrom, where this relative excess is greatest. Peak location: 4240.46 angstrom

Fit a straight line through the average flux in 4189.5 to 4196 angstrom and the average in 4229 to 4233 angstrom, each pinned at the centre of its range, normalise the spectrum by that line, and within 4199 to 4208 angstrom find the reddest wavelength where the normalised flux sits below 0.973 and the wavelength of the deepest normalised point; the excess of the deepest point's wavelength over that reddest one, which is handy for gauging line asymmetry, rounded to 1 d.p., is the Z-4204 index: -3.9 angstrom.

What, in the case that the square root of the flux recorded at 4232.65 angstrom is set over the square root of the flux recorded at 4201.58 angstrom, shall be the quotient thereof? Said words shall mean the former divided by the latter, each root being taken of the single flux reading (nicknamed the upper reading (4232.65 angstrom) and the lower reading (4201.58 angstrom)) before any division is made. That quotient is 1.01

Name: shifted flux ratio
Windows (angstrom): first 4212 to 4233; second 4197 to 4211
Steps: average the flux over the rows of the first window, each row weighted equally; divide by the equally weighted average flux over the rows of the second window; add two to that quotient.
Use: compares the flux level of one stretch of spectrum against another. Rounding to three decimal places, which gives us 2.980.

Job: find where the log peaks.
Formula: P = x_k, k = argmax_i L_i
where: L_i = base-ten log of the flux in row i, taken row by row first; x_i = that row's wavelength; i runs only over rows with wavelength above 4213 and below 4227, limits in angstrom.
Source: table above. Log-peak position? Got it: 4220.97 angstrom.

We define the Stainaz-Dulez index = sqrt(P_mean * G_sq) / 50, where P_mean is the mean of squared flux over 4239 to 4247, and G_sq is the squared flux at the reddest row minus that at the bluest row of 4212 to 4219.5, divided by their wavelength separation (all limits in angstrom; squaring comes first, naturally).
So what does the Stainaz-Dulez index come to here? 2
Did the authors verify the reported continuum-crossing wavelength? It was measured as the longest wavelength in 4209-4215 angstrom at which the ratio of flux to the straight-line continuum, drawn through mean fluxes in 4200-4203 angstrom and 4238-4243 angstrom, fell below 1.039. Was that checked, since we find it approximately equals 4214.18 angstrom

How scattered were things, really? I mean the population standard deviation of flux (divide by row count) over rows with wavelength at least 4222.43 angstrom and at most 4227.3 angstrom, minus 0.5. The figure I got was 3.31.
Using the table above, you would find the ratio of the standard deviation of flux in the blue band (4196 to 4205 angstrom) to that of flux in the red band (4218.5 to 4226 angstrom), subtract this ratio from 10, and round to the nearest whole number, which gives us 10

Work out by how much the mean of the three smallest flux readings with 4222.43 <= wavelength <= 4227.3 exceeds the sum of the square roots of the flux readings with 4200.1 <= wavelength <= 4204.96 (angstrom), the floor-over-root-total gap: 4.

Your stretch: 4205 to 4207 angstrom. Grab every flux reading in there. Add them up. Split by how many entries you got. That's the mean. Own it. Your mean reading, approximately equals 43.7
